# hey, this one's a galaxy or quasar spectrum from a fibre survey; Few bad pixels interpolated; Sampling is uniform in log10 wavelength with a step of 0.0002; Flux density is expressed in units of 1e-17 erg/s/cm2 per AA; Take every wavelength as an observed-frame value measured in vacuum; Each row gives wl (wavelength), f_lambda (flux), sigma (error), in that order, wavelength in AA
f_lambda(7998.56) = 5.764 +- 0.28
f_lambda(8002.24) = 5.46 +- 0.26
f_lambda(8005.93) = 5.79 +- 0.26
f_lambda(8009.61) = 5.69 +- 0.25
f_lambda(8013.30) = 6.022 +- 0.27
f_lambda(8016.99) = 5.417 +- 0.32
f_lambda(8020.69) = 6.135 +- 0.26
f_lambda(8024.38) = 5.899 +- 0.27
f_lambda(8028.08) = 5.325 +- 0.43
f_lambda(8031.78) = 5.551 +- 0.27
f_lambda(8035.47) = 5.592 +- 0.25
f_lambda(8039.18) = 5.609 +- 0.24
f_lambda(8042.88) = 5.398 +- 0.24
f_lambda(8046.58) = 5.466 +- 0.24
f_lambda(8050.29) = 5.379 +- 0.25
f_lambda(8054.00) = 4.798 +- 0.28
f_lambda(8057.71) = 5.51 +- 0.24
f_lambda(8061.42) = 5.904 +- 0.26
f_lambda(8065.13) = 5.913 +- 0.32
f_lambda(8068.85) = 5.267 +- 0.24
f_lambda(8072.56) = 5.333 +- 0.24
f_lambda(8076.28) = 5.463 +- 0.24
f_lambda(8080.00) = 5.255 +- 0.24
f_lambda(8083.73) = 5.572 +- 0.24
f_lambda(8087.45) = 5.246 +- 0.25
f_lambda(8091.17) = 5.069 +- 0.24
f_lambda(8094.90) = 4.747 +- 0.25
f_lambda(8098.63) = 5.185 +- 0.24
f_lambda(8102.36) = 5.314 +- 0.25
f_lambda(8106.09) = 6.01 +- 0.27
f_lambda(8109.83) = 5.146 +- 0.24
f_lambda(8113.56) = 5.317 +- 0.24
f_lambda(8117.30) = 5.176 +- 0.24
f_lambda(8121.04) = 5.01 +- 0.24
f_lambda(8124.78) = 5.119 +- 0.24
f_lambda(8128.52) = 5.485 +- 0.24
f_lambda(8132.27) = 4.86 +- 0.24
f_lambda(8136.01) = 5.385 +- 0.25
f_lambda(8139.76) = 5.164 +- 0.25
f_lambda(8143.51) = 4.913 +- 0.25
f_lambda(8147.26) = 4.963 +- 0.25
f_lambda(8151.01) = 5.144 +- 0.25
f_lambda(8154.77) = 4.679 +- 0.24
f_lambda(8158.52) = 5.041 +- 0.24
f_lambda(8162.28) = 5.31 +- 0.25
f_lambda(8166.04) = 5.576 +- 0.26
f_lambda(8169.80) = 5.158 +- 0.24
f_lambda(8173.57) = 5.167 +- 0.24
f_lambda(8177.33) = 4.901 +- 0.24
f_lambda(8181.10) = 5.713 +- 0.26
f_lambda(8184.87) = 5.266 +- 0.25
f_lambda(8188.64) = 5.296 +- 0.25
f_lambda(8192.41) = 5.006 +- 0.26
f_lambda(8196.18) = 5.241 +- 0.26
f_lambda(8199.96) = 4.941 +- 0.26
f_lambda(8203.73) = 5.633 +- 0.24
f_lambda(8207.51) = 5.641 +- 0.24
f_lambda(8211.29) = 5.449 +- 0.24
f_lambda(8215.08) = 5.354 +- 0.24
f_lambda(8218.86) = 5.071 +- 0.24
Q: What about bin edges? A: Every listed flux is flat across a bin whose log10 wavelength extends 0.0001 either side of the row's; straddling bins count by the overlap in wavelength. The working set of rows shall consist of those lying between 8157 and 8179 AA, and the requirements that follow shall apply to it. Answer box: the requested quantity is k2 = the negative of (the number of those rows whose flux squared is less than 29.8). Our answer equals -5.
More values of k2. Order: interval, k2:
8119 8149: -7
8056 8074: -2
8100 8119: -4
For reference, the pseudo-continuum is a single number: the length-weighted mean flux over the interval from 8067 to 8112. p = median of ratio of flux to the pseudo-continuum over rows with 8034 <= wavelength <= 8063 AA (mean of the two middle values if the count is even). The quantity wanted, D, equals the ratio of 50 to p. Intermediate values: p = 1.04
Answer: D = 48.3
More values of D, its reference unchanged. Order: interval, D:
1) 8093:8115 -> 50.5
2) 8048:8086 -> 48.9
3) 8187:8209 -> 50.3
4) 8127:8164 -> 52.0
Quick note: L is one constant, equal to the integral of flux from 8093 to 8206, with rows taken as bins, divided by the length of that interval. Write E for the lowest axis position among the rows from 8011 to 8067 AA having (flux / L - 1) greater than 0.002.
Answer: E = 8013.30 AA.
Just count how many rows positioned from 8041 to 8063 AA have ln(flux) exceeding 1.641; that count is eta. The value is 5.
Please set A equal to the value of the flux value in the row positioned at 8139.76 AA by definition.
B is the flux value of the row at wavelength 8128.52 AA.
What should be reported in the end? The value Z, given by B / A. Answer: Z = 1.06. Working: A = 5.164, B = 5.485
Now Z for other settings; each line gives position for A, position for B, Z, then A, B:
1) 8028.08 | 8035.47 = 1.05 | 5.325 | 5.592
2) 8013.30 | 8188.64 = 0.88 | 6.022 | 5.296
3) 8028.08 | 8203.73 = 1.06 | 5.325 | 5.633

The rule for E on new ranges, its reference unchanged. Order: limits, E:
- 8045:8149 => 8046.58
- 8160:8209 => 8162.28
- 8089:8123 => 8102.36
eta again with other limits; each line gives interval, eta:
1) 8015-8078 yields 16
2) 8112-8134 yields 3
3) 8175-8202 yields 4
